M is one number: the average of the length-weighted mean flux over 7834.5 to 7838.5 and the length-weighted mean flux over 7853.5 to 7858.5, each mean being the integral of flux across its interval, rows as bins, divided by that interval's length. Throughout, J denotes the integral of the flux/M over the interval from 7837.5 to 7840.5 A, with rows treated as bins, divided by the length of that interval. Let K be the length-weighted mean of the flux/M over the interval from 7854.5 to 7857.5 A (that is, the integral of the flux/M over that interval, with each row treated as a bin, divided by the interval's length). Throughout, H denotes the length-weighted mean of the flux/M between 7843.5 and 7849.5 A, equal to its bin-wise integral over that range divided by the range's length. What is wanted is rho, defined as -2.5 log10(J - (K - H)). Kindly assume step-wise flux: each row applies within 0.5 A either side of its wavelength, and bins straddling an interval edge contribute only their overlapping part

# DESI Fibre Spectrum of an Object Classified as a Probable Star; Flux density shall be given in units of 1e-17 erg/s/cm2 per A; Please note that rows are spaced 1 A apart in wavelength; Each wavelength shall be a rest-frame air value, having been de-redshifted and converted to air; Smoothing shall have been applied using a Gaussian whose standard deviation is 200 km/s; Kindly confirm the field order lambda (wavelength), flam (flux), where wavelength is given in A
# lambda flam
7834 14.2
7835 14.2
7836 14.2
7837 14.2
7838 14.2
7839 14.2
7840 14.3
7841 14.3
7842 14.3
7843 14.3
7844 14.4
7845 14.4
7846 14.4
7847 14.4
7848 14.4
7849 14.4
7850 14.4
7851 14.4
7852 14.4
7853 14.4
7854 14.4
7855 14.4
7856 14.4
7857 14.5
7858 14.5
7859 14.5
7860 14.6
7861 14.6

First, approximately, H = 1.01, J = 0.99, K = 1.01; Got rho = 0.009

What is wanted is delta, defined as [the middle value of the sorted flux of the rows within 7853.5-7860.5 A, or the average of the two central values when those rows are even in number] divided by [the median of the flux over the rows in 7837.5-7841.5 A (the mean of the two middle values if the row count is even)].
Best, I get 1.02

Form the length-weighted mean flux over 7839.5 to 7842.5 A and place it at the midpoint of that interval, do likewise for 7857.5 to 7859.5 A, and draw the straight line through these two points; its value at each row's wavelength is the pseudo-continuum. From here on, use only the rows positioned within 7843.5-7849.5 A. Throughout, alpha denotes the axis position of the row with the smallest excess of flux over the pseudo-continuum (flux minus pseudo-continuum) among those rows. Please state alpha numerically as 7849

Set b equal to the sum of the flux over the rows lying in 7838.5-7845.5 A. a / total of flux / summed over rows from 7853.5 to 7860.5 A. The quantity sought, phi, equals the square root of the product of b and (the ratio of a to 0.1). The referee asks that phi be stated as 319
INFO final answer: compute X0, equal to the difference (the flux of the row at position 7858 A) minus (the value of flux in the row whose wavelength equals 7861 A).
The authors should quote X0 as -0.10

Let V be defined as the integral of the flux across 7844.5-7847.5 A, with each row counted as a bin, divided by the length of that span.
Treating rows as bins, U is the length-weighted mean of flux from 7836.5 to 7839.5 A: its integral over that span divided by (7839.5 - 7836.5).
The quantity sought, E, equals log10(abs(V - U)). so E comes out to -0.70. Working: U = 14.2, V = 14.4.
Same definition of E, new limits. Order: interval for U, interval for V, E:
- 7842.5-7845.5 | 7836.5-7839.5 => -0.78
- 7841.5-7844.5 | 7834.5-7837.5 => -0.88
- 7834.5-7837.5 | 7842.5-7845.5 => -0.78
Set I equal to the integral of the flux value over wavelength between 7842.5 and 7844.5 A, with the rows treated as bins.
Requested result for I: 29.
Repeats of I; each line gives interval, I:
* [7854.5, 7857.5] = 43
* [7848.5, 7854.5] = 86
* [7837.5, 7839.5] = 28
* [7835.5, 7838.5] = 43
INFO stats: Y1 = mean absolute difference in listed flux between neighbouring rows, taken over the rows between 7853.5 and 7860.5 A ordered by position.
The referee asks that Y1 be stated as 0.033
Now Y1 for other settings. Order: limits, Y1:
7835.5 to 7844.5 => 0.025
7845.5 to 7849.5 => 0.000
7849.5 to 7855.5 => 0.000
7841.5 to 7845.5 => 0.033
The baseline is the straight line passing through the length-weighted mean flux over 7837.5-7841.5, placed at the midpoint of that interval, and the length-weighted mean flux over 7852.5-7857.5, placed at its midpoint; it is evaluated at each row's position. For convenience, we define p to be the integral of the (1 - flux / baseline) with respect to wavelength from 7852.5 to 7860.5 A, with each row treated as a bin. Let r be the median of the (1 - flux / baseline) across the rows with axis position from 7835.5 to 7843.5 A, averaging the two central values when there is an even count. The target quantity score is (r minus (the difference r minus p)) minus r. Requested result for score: -0.014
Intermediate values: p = -0.014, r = 0.0000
